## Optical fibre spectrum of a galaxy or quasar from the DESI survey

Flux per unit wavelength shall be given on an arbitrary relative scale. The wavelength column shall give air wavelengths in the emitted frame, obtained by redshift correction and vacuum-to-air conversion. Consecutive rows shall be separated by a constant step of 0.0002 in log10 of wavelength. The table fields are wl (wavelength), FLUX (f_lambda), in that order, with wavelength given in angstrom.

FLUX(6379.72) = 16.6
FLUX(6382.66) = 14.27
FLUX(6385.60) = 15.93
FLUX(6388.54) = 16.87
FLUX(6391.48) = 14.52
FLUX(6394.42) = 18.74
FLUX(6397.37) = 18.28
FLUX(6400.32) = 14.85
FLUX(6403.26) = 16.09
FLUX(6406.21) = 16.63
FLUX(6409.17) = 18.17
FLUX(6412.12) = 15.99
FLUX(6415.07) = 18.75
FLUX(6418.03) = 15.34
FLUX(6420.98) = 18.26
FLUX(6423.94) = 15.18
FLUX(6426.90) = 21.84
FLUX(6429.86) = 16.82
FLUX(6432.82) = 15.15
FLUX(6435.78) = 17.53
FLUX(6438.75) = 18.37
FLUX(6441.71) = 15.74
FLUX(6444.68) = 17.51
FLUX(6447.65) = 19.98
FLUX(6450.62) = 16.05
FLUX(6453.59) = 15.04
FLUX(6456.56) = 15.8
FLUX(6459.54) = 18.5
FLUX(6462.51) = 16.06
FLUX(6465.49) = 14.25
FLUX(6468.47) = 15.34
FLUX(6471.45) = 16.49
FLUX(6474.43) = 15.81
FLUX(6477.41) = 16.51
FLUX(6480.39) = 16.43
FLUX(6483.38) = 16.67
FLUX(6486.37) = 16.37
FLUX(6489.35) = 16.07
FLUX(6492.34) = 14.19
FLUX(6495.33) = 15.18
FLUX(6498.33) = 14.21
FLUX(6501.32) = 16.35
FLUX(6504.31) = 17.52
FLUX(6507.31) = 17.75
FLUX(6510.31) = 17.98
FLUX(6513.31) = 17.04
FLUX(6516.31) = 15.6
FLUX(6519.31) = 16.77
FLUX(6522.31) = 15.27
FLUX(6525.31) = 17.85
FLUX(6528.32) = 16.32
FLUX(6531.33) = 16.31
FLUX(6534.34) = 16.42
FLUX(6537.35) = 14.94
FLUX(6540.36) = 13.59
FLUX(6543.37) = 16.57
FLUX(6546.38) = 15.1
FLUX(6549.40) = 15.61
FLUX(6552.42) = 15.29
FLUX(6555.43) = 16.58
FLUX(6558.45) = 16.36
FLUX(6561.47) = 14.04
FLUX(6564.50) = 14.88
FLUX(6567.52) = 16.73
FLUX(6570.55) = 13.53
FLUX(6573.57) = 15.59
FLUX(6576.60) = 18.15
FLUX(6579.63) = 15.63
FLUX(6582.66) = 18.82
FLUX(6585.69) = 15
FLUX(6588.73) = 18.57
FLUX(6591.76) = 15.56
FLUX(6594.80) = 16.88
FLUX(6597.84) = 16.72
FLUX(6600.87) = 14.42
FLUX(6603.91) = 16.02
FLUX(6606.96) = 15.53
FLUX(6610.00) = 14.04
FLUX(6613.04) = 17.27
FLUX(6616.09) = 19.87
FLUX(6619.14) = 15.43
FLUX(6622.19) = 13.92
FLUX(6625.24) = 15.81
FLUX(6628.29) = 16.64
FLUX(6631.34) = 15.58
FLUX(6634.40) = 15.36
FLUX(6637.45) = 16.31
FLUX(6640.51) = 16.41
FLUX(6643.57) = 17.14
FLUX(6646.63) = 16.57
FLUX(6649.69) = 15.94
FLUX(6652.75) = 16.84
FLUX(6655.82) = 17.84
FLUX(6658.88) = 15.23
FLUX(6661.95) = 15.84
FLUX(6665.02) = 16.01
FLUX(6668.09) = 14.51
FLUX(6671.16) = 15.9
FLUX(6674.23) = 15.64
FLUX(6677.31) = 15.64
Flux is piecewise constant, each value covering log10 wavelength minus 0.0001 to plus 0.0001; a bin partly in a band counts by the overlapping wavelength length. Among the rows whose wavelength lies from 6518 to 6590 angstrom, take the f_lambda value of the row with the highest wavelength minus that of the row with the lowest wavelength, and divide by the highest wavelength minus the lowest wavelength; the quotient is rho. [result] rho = 0.026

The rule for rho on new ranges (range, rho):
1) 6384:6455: -0.013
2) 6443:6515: -0.007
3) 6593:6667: -0.012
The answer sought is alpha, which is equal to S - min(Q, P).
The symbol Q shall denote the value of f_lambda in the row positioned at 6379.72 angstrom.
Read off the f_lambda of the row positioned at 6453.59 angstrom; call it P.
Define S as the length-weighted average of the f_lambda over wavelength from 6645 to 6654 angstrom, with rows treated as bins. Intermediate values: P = 15.04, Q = 16.6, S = 16.5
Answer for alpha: 1.4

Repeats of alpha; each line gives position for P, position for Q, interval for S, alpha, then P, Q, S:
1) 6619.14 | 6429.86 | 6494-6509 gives 0.8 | 15.43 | 16.82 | 16.2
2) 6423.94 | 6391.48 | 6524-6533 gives 2.3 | 15.18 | 14.52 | 16.8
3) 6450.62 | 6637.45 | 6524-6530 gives 1.0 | 16.05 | 16.31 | 17.0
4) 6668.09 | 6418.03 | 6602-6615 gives 1.3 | 14.51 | 15.34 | 15.8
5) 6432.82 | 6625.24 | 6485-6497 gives 0.3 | 15.15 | 15.81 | 15.4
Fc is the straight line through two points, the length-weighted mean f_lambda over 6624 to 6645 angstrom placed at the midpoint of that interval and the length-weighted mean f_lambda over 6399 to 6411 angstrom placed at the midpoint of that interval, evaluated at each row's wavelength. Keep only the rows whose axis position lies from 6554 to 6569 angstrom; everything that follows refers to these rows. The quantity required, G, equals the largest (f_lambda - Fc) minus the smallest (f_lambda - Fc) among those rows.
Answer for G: 2.7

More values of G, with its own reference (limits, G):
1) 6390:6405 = 4.2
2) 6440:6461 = 4.9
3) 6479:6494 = 2.5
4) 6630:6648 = 1.8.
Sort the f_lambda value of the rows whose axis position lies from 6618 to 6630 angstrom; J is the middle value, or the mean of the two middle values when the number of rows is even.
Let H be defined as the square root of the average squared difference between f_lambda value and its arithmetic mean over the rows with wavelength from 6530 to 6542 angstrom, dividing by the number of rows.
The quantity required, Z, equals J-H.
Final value 14.5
